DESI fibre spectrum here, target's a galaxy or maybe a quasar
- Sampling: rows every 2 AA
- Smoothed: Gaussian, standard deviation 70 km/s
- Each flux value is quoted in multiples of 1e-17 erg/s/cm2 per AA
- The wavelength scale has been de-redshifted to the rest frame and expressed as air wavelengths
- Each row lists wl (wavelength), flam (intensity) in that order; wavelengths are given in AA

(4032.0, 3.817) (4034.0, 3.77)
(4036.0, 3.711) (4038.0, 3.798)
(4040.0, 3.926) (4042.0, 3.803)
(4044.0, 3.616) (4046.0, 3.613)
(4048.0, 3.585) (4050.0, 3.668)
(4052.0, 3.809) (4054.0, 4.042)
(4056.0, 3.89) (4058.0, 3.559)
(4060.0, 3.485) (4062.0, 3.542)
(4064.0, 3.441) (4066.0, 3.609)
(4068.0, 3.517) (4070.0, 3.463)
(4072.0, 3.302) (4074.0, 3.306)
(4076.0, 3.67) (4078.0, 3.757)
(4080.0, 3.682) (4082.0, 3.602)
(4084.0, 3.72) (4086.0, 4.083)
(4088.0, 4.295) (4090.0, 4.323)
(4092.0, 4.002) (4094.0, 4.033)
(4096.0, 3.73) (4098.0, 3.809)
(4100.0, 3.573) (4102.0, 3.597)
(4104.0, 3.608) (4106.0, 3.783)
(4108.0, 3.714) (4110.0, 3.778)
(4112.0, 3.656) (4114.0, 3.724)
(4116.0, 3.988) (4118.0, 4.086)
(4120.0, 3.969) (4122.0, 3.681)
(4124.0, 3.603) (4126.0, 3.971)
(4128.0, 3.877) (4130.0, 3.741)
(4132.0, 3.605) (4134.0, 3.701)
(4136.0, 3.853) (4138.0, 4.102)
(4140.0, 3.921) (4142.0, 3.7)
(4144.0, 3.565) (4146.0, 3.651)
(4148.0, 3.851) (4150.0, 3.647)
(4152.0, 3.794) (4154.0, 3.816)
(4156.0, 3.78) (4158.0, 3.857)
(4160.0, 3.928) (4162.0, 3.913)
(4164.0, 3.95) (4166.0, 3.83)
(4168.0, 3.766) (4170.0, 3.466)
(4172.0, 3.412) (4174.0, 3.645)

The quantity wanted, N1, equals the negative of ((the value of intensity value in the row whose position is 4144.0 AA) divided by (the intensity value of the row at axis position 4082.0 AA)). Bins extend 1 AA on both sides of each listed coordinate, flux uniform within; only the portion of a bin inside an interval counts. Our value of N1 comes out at -0.99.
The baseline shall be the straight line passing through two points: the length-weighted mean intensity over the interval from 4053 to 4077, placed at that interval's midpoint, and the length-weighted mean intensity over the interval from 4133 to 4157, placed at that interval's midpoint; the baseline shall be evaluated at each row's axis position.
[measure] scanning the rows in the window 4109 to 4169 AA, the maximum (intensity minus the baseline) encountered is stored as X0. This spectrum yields 0.38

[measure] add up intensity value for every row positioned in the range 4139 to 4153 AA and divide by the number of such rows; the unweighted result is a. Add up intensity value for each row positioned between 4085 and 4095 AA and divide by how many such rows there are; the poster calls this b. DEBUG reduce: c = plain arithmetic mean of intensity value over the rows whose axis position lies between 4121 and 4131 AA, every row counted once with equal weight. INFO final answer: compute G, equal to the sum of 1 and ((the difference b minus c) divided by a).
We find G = 1.10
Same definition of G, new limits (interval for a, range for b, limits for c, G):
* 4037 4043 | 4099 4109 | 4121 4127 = 0.97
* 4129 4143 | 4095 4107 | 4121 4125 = 1.01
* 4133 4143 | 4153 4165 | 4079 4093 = 0.98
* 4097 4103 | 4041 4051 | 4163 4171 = 0.97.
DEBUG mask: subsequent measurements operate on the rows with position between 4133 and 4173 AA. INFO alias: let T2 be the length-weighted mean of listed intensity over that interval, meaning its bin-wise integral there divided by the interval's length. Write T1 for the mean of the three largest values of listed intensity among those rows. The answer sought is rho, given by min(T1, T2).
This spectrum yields 3.78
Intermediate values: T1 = 3.99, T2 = 3.775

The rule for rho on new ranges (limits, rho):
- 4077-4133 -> 3.82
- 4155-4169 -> 3.86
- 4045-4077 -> 3.59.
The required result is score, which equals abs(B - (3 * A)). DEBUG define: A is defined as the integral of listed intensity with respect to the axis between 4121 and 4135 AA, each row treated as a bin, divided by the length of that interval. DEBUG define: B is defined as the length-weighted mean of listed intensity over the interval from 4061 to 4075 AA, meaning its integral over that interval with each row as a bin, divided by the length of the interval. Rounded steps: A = 3.74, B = 3.5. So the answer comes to 7.77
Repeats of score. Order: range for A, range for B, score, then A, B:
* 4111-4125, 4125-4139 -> 7.61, 3.82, 3.8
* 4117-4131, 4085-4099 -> 7.50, 3.85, 4.0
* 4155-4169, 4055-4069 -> 8.00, 3.86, 3.6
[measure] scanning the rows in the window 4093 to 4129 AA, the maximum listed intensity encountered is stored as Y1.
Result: 4.086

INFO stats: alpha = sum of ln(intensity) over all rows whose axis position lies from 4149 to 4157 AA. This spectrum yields 5.30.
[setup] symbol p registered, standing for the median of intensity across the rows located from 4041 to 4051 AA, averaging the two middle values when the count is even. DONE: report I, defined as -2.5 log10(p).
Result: -1.40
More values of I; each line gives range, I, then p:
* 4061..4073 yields -1.36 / 3.49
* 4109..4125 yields -1.44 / 3.75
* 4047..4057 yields -1.45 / 3.81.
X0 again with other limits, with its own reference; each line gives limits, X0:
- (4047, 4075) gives 0.50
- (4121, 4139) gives 0.34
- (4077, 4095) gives 0.69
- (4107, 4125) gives 0.38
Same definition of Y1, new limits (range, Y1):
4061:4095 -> 4.323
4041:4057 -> 4.042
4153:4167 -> 3.95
